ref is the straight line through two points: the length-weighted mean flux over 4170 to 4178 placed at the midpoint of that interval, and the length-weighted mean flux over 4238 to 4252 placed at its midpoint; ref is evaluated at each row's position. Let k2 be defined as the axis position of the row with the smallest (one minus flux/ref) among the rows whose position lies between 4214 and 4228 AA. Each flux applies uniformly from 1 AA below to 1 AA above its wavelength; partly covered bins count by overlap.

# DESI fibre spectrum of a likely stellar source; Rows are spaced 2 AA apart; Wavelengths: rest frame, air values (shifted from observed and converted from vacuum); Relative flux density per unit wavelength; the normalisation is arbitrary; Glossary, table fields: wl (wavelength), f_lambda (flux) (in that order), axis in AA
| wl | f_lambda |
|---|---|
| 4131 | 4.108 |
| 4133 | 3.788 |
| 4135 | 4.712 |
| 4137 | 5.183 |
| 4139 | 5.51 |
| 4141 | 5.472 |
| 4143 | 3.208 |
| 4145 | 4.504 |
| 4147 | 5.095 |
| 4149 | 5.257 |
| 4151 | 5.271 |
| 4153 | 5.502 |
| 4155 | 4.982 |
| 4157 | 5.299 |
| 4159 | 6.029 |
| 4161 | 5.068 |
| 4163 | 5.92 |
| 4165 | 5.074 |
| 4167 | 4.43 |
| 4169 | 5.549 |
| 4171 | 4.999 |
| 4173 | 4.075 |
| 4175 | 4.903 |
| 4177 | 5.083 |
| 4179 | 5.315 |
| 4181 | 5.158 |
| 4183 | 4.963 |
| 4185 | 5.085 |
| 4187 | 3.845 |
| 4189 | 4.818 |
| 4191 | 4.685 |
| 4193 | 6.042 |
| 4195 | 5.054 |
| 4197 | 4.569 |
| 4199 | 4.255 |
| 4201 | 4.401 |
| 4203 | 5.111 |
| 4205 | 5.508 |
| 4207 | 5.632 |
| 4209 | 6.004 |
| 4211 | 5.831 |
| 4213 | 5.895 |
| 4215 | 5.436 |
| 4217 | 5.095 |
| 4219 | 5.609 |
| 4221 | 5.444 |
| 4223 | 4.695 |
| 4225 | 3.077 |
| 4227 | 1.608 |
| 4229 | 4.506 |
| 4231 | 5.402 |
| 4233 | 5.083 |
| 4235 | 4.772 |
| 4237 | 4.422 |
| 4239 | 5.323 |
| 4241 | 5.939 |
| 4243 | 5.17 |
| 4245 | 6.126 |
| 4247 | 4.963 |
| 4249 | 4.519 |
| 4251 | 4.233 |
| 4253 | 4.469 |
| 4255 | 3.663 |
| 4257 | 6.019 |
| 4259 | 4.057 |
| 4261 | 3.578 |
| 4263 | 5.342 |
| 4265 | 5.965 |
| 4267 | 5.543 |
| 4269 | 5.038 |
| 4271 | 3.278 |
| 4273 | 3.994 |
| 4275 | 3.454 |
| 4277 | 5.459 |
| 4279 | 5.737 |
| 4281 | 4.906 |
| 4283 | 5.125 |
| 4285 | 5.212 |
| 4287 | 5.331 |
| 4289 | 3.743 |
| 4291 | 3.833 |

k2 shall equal 4219 AA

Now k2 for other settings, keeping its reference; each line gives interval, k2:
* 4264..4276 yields 4265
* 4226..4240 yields 4231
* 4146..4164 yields 4159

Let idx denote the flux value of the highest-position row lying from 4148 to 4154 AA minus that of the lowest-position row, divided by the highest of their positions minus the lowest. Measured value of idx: 0.1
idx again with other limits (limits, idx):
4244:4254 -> -0.2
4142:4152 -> 0.3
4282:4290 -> -0.2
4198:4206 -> 0.2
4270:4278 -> 0.4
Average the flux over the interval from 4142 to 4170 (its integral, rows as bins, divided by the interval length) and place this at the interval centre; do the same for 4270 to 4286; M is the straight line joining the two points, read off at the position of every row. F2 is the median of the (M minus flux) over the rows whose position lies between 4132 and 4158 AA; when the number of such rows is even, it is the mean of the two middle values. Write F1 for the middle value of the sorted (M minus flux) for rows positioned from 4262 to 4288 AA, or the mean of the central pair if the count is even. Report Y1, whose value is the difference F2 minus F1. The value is 0.56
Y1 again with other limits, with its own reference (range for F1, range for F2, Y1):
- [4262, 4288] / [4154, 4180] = 0.57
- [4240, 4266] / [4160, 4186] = 0.18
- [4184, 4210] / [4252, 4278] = 0.37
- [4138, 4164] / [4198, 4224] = -0.43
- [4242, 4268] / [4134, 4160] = 0.06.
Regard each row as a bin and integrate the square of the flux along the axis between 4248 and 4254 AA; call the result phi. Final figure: 117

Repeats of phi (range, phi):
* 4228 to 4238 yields 235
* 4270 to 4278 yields 137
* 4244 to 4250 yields 165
